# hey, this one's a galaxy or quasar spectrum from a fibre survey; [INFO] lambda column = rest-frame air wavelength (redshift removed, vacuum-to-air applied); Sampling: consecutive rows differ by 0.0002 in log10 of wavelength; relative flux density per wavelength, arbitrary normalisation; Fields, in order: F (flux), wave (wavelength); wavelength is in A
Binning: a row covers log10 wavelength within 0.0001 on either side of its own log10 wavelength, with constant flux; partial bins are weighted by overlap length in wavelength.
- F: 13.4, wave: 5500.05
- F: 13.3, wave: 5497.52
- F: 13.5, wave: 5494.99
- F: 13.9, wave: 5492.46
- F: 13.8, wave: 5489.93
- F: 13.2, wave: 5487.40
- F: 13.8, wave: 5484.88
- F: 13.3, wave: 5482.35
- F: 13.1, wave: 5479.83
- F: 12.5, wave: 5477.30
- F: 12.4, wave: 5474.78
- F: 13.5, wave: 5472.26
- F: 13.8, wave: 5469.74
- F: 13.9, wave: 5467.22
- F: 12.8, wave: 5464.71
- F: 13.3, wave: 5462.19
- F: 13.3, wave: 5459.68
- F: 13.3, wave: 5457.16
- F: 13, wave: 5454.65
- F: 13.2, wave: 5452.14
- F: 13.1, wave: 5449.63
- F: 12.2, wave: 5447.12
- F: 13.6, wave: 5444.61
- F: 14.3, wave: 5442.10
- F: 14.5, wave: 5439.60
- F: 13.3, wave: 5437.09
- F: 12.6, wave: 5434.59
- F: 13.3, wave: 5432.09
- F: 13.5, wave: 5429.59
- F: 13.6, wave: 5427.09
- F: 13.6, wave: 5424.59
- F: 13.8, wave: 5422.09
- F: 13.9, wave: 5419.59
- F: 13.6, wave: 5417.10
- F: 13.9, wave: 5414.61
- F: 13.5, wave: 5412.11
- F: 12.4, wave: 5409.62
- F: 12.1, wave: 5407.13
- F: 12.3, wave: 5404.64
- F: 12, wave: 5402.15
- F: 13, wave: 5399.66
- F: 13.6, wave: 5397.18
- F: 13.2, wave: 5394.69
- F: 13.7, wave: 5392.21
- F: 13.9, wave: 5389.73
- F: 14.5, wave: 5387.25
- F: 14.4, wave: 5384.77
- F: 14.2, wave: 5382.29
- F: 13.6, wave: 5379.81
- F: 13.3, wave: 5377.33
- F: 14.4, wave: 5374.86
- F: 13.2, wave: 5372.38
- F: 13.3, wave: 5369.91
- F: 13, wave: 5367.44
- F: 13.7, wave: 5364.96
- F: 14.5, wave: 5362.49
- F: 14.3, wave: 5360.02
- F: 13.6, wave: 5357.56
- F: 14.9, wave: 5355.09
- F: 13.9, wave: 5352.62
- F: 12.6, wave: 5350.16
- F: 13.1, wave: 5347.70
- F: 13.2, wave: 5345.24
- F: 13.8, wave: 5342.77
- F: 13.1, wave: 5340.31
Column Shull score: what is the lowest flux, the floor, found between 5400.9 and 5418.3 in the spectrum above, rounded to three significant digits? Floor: 12.0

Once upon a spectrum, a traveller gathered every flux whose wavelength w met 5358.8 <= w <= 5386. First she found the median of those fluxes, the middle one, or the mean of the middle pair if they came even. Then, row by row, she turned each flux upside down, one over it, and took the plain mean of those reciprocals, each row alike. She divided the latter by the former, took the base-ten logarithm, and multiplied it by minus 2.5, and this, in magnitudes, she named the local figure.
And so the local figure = 5.69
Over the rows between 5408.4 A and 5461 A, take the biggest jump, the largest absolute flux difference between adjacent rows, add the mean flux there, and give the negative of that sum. -14.8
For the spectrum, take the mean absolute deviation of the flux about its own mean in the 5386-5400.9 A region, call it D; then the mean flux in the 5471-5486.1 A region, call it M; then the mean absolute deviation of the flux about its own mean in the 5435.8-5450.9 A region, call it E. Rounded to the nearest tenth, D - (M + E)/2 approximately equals -6.5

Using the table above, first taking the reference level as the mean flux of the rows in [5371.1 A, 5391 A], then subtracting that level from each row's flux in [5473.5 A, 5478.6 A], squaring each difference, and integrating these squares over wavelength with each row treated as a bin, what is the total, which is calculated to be 11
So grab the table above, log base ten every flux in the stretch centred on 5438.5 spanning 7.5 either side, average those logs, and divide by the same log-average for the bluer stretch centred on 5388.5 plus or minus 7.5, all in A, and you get 0.99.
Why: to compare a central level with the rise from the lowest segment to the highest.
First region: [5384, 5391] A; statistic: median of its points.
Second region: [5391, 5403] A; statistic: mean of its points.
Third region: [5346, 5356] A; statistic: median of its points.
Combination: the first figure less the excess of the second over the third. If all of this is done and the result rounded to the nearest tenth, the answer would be 14.8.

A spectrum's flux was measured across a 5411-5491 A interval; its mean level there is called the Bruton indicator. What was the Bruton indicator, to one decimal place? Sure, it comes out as 13.4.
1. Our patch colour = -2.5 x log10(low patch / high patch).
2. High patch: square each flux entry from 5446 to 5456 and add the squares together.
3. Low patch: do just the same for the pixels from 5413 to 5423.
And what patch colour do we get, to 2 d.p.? -0.15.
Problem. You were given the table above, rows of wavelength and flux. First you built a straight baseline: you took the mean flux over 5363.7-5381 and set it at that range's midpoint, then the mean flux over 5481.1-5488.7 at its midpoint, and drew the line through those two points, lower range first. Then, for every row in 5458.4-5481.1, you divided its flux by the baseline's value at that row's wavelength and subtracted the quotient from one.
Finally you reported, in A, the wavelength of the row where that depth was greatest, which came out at 5474.78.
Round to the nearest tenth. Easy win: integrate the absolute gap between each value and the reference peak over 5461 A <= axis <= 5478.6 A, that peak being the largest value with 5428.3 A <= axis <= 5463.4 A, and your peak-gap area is 23.4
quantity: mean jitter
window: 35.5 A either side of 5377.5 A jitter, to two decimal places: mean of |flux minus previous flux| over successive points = 0.58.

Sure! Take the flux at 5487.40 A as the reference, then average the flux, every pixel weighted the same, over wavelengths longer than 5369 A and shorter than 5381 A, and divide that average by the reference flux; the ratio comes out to 1.03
